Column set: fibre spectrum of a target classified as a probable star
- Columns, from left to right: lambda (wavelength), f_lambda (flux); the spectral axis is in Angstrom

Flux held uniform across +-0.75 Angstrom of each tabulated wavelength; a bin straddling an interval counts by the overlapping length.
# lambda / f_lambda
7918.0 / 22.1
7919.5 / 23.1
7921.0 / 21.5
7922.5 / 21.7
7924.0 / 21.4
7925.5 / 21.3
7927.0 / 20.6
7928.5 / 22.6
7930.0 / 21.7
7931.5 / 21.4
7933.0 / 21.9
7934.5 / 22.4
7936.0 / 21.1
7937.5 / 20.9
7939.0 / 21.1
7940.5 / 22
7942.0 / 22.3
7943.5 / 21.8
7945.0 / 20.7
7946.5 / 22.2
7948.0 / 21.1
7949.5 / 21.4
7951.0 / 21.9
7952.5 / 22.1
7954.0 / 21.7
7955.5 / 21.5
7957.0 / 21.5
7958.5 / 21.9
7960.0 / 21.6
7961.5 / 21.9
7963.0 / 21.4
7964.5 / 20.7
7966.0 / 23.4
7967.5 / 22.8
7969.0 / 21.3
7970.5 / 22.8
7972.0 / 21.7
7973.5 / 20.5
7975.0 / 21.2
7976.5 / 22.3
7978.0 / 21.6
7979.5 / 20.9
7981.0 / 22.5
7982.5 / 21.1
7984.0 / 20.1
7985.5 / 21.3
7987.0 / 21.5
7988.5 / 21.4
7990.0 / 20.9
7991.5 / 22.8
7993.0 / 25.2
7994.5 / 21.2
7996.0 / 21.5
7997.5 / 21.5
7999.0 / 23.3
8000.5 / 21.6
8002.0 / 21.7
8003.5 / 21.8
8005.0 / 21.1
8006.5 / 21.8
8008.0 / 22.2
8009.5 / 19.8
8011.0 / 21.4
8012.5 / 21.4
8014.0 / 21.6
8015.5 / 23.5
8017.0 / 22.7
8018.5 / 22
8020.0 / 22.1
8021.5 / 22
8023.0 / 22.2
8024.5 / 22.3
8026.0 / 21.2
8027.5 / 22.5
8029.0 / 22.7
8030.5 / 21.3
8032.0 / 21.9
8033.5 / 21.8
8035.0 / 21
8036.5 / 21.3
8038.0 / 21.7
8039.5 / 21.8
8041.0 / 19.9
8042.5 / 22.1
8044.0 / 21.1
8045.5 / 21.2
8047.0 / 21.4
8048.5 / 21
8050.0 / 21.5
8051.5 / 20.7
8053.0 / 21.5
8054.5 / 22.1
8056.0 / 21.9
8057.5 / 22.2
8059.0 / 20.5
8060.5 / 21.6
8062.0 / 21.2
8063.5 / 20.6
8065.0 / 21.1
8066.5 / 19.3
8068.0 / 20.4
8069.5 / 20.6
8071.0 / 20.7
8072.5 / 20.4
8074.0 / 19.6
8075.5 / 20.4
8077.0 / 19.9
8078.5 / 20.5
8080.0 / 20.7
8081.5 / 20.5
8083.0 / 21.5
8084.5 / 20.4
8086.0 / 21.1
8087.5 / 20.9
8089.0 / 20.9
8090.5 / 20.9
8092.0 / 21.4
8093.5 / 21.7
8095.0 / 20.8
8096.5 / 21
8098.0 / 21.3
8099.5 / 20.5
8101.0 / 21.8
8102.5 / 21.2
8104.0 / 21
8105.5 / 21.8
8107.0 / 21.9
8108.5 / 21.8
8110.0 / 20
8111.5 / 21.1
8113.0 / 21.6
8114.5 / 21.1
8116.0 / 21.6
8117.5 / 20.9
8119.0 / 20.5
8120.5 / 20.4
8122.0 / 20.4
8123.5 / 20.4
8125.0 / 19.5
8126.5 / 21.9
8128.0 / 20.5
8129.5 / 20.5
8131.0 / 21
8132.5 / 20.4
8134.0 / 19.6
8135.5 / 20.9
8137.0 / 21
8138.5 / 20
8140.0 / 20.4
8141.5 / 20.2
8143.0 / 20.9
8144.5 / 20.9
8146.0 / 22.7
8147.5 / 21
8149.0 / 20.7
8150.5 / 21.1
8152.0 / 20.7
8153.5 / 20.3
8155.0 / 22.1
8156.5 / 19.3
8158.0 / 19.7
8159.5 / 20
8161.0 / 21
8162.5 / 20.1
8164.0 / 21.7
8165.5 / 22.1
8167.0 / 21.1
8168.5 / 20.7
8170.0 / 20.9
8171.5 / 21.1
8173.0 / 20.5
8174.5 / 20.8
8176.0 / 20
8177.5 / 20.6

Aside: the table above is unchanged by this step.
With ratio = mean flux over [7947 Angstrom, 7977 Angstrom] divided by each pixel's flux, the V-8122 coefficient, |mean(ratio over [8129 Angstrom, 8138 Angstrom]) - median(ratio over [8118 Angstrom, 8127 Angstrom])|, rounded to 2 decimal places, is 0.01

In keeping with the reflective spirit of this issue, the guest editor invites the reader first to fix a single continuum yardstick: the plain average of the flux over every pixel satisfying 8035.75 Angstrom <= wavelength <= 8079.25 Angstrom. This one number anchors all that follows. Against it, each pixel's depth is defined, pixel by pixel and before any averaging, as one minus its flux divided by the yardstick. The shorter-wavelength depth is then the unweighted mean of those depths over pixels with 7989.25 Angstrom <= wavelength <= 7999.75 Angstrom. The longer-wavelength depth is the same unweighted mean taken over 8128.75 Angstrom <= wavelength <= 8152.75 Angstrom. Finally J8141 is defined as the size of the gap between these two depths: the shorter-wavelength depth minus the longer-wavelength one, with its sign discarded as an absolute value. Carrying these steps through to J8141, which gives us 0.076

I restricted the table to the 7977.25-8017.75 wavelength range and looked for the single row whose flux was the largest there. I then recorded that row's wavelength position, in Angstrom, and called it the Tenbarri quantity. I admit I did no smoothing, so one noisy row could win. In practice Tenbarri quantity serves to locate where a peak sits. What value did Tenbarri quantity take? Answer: 7993.0 Angstrom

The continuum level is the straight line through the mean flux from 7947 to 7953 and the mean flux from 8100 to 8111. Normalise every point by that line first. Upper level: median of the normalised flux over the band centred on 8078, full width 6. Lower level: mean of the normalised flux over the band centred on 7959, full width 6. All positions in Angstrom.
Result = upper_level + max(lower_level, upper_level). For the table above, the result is 1.96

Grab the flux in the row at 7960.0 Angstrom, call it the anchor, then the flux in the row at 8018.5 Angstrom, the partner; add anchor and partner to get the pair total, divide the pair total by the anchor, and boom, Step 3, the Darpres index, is 2.02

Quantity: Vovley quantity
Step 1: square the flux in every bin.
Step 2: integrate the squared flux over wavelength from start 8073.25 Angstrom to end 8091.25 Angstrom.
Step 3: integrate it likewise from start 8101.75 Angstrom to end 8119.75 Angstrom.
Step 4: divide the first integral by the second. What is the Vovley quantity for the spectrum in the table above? 0.94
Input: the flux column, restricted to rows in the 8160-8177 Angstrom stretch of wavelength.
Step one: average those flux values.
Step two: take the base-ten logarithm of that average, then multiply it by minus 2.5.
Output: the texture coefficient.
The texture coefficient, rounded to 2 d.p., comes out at -3.30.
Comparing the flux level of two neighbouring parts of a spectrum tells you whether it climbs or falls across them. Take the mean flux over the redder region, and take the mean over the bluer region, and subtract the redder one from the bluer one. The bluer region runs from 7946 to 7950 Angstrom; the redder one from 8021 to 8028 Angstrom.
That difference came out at -0.5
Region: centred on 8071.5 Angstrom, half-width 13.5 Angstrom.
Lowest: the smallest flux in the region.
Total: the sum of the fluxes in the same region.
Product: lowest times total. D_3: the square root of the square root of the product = 9.19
